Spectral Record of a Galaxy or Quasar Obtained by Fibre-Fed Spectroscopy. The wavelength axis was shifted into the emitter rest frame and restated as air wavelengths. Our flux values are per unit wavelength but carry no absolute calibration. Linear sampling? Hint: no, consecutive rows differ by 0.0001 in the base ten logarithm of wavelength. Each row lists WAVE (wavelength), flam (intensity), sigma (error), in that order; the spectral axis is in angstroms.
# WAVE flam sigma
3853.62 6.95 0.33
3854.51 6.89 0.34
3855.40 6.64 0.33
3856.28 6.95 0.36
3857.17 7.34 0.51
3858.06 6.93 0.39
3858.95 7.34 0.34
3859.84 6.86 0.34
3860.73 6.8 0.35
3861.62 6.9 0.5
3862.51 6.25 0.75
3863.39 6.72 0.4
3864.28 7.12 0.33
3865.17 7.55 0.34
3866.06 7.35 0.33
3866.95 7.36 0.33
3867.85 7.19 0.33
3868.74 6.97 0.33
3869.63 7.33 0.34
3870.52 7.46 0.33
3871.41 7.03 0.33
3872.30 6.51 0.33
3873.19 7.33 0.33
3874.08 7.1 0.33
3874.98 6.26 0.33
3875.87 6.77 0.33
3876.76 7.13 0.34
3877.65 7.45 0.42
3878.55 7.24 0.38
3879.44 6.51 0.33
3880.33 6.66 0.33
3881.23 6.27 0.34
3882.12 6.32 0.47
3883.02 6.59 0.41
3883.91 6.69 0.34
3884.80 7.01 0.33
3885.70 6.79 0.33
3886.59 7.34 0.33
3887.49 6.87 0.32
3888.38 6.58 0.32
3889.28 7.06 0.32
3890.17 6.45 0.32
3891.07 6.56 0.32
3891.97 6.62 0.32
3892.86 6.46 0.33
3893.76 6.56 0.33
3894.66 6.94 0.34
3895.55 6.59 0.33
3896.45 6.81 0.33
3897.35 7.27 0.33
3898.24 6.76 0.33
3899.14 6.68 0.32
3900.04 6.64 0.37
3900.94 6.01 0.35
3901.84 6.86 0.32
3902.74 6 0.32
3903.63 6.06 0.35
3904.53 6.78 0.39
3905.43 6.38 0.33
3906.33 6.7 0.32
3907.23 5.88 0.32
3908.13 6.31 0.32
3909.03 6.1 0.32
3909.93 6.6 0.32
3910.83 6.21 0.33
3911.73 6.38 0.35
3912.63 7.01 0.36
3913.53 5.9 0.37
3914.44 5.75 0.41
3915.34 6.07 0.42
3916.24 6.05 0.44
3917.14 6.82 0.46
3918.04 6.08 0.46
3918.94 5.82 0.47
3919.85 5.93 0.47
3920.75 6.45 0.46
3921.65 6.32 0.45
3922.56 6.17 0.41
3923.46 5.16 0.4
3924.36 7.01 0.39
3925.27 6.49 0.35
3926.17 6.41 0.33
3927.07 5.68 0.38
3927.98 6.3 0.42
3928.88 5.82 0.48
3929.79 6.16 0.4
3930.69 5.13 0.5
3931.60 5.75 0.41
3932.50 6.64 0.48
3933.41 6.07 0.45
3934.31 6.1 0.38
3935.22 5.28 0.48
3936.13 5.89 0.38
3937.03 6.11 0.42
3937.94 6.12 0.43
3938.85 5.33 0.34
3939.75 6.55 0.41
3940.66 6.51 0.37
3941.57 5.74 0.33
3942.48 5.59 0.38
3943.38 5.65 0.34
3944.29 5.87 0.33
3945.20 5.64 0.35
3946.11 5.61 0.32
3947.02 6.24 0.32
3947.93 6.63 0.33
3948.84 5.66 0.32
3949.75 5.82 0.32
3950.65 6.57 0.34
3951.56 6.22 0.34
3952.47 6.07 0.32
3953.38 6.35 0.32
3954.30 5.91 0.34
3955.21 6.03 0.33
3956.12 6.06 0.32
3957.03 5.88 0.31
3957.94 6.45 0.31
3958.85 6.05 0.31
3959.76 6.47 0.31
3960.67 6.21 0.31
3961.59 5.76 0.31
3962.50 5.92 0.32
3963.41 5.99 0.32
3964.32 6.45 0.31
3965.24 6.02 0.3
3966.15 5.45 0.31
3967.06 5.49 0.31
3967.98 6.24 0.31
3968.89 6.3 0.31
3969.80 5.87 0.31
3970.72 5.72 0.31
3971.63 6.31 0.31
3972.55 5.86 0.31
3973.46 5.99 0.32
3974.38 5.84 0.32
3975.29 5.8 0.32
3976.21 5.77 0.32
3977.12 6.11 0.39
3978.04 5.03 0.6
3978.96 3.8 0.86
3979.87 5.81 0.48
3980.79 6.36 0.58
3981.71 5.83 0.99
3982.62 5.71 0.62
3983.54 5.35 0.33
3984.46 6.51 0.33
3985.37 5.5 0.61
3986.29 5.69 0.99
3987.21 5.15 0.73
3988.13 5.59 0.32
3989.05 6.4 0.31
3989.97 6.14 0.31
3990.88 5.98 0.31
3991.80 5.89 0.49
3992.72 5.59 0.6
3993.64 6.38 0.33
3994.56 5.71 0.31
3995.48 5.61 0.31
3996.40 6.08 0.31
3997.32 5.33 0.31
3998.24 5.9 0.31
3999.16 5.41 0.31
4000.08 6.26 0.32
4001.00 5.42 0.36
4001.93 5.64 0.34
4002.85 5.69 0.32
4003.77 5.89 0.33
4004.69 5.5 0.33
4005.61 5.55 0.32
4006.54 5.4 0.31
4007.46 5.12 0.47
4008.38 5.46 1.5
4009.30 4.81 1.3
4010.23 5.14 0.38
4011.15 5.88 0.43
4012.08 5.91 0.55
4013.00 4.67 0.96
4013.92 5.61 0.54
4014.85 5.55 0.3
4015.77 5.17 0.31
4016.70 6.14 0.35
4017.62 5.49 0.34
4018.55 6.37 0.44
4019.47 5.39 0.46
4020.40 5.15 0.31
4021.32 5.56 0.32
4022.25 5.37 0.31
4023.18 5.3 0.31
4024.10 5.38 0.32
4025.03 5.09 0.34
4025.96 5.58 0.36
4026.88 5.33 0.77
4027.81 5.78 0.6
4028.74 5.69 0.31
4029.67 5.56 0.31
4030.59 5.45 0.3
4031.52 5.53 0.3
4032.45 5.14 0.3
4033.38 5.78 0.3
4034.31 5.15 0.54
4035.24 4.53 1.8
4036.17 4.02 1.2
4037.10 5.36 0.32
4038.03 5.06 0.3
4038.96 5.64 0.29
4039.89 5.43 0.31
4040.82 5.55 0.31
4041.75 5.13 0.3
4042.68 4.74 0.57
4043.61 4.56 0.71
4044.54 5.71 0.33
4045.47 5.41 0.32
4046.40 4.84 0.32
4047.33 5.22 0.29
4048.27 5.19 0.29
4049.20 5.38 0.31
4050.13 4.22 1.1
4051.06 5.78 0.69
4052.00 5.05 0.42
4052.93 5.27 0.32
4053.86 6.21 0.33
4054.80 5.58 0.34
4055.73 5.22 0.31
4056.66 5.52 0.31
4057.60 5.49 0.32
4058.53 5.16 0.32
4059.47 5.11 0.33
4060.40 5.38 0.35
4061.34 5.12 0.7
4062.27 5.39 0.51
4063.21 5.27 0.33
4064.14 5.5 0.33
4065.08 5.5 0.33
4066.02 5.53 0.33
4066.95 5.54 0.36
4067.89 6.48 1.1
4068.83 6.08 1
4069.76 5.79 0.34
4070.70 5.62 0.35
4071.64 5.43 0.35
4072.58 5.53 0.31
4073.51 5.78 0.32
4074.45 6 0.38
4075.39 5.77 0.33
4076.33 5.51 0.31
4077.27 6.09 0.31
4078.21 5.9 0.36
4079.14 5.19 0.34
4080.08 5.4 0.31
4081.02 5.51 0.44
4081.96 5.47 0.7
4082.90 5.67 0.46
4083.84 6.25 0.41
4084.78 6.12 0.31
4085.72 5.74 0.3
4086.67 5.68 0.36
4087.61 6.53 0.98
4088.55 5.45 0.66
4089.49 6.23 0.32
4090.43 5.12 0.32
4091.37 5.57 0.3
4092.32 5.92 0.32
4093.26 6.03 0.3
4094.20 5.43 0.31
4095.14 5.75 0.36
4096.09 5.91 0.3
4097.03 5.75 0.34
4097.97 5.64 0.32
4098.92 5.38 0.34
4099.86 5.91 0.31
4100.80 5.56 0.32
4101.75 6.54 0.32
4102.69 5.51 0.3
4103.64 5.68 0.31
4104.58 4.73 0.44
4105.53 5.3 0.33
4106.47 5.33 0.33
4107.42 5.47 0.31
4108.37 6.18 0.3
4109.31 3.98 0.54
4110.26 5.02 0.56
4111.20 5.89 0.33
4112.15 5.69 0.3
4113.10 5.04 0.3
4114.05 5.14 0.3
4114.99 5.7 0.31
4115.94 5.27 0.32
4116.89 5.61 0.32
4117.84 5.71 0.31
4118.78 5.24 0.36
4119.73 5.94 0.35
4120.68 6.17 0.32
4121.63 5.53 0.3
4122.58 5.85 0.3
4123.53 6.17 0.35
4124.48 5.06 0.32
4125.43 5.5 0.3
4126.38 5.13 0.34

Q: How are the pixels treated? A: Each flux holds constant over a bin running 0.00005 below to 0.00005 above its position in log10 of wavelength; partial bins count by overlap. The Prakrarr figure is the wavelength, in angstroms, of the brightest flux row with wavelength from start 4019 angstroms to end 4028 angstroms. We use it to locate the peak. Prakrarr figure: 4027.81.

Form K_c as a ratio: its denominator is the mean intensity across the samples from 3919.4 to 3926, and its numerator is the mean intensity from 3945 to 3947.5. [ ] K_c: 0.94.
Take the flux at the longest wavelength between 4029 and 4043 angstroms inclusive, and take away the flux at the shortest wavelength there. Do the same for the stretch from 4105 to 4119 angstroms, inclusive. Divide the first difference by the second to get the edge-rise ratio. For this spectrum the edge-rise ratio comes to 14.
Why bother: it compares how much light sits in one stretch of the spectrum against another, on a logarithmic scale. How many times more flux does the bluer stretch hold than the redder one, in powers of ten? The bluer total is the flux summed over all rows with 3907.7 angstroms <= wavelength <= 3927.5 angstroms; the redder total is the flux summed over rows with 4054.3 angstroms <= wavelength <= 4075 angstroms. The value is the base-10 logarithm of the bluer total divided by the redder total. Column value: 0.05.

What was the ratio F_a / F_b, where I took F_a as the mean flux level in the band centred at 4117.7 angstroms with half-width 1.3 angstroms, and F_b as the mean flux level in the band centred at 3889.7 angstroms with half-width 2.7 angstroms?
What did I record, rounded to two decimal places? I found 0.83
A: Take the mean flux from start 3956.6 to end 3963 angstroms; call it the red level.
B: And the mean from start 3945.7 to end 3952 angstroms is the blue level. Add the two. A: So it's 12.2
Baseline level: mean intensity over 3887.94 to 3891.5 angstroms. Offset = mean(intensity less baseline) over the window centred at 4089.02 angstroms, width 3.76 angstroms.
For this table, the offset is -0.8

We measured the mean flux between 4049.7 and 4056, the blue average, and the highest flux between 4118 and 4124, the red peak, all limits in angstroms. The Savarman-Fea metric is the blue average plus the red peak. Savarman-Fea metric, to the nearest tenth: 11.5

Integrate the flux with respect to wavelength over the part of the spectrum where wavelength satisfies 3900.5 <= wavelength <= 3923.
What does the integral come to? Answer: 141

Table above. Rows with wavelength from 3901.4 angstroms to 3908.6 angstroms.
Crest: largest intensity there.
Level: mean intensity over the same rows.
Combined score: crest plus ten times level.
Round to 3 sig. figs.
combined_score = 70.6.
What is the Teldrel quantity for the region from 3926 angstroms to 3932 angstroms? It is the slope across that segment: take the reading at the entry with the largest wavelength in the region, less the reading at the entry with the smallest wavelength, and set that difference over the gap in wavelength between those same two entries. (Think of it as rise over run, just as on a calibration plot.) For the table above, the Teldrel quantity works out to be -0.12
